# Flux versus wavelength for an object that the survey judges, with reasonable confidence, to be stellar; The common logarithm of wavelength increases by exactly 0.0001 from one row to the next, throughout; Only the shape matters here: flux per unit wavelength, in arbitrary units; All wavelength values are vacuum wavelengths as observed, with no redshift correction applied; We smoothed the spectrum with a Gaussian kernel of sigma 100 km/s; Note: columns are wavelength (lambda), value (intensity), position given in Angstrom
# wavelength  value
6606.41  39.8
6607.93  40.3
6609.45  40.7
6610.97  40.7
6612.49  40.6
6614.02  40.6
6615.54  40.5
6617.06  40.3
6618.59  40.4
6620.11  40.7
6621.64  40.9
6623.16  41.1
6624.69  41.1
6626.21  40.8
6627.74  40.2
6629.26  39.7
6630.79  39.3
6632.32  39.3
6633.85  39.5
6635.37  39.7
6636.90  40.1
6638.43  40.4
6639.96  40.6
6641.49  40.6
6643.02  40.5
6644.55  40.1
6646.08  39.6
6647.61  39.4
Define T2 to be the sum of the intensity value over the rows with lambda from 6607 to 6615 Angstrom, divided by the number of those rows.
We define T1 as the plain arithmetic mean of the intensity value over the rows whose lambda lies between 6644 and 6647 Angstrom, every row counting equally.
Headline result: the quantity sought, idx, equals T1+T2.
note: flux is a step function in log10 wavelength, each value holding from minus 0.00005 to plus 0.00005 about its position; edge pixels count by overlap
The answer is 80.4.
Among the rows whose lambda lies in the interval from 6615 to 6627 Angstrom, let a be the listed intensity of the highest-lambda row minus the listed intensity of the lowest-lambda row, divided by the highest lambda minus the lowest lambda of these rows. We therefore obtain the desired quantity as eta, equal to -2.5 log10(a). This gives 3.9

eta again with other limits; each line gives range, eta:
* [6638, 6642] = 3.0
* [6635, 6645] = 3.4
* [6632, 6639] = 1.9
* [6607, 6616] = 4.0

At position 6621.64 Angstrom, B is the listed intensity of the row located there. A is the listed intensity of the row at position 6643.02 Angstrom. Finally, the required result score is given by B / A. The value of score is 1.01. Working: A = 40.5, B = 40.9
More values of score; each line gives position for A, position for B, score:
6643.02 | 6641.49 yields 1.00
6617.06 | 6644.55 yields 1.00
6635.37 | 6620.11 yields 1.03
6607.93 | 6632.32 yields 0.98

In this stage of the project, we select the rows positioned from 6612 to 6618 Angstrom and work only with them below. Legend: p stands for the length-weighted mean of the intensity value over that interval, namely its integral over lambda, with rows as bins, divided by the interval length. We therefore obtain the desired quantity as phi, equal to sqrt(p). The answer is 6.36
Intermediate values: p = 40.4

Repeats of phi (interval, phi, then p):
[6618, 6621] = 6.37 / 40.6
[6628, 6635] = 6.29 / 39.5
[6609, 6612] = 6.38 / 40.8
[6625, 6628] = 6.38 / 40.7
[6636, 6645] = 6.35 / 40.4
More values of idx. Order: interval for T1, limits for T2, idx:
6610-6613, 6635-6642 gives 80.9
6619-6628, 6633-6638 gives 80.6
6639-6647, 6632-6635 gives 79.7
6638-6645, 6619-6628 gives 81.2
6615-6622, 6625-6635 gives 80.4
